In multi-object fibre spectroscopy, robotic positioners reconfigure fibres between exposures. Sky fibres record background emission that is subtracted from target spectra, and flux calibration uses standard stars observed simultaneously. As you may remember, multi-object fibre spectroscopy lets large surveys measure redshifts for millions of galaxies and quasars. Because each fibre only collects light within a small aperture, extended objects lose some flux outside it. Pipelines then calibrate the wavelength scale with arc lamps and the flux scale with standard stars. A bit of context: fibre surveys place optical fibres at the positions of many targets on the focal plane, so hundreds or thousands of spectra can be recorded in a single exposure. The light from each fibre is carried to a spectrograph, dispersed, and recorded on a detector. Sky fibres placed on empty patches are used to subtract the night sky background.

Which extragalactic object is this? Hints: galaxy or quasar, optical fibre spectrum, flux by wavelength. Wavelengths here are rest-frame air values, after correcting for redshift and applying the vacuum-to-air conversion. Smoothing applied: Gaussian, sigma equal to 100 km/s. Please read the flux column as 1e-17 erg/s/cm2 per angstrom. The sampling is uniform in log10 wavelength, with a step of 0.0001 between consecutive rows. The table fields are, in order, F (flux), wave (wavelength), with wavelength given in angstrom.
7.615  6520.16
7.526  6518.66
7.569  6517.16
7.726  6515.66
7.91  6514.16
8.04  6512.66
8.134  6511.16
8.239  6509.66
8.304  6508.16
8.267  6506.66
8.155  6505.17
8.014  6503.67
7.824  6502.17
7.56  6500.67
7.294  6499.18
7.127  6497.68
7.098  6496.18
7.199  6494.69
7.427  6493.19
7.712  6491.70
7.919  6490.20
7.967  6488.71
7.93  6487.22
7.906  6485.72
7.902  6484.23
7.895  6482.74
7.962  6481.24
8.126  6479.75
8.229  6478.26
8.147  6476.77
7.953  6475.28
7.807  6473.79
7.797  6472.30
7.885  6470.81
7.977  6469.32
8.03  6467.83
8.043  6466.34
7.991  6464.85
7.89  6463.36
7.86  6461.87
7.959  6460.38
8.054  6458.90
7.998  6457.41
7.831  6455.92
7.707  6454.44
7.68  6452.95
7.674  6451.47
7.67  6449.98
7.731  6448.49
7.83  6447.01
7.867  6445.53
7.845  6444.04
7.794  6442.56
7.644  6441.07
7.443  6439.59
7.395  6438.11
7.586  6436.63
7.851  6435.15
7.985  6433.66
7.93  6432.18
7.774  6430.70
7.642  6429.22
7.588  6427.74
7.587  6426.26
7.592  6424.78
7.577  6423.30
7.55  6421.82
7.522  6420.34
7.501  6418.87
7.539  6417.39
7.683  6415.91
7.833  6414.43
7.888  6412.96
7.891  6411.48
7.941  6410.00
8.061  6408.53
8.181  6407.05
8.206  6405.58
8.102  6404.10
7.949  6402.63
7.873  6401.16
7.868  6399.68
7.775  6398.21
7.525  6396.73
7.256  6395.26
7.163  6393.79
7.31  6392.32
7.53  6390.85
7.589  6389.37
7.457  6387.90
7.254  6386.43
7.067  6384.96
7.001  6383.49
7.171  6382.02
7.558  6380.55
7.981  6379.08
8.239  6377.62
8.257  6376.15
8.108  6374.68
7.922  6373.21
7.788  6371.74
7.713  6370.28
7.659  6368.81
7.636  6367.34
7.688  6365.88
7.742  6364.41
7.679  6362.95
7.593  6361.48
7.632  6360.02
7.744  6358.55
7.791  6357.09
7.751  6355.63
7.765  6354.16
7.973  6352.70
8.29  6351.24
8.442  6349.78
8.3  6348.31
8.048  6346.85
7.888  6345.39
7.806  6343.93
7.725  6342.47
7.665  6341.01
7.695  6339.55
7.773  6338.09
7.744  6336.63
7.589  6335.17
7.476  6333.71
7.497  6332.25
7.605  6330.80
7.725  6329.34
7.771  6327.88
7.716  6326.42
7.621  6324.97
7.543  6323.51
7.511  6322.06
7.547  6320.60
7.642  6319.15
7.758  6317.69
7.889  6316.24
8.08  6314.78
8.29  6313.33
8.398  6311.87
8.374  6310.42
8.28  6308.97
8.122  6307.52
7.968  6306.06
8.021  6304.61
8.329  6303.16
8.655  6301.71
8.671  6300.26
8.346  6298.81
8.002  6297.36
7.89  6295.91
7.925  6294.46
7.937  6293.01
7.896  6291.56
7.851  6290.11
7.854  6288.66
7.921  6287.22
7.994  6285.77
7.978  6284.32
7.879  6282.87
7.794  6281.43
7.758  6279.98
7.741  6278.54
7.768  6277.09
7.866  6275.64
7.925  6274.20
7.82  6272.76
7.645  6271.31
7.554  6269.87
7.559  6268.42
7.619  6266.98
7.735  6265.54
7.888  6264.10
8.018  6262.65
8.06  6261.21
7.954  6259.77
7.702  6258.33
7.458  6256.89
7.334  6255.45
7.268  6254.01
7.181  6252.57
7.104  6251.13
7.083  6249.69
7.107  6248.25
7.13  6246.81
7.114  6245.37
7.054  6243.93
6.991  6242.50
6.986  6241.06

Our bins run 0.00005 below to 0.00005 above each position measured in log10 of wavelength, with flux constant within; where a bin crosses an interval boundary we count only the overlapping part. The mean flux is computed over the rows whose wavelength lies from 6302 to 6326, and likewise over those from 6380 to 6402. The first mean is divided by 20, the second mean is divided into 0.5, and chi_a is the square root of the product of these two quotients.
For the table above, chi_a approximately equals 0.164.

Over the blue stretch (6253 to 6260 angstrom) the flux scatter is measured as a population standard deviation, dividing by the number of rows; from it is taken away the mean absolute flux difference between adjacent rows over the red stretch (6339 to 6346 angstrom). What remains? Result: 0.19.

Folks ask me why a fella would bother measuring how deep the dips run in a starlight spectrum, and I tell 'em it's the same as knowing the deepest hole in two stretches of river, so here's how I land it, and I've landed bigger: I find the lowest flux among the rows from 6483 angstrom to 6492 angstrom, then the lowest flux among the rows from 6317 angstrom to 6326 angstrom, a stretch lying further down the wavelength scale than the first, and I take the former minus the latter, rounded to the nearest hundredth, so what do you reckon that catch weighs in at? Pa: 0.20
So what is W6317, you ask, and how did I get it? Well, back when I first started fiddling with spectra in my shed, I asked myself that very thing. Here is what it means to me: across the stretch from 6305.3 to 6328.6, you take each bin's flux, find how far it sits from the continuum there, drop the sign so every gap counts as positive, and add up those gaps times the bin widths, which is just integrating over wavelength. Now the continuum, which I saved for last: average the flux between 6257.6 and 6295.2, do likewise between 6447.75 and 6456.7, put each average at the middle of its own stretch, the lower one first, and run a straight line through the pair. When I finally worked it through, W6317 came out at 6.2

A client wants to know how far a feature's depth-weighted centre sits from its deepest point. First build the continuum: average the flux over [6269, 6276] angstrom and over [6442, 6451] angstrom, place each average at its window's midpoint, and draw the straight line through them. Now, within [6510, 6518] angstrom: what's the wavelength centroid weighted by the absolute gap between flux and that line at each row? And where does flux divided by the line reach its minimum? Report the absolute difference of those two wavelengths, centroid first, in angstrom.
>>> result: 3.6 angstrom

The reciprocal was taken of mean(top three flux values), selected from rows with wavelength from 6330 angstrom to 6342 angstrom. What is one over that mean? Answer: 0.129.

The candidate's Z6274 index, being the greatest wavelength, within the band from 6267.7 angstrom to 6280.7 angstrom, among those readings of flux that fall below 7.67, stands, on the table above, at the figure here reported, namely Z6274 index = 6271.31 angstrom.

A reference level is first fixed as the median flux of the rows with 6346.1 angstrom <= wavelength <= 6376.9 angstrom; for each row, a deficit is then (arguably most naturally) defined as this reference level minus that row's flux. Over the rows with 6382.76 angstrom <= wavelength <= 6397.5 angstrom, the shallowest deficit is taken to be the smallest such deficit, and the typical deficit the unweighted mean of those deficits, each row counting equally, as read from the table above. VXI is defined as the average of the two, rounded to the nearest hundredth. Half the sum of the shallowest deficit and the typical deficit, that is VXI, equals 0.31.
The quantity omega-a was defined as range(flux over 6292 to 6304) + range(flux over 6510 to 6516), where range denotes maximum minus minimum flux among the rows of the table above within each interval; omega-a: 1.2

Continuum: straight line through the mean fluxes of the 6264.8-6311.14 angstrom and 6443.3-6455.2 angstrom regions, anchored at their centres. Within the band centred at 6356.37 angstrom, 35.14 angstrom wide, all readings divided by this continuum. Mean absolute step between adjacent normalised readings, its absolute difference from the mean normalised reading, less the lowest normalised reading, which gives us 0.017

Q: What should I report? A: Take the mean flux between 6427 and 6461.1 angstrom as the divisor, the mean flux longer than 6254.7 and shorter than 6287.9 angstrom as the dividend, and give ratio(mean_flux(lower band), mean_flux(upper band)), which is 1.003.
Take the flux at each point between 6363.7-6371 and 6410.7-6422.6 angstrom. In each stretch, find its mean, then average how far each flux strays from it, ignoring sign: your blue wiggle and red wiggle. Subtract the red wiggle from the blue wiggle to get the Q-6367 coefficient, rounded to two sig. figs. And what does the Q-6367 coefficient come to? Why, -0.12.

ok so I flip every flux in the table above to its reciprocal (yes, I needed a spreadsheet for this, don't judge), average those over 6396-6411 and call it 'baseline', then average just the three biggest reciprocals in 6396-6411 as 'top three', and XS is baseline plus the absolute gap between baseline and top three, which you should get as 0.130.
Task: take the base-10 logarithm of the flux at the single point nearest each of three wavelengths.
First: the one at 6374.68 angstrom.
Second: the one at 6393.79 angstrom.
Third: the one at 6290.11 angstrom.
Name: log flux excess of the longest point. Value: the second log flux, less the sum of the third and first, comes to -0.949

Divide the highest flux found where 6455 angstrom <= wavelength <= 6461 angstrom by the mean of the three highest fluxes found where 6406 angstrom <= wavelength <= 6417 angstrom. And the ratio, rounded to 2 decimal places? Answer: 1.00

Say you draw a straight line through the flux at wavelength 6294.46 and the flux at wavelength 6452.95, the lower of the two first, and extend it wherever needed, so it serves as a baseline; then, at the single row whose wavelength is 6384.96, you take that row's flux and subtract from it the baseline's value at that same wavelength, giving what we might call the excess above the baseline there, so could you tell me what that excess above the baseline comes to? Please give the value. -0.72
